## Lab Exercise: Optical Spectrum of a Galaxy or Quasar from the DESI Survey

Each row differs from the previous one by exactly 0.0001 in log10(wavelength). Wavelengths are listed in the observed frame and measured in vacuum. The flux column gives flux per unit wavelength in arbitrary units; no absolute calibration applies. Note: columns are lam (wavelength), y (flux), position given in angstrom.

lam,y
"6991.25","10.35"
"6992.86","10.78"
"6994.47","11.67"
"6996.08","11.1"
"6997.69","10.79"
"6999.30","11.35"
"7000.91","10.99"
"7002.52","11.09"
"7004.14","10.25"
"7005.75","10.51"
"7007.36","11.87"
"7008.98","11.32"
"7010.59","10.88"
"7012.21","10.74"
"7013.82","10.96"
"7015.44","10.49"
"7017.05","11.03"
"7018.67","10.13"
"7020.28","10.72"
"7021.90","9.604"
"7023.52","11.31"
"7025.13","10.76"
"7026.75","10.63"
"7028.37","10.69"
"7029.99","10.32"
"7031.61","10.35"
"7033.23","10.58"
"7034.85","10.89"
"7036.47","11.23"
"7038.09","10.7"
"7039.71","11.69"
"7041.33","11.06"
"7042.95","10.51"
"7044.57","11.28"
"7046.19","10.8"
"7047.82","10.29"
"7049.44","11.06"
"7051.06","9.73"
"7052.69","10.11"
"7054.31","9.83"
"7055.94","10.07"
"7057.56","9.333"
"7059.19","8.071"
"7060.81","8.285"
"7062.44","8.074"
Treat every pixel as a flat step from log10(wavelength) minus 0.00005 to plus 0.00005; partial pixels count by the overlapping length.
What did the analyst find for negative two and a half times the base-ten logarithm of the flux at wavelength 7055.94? -2.51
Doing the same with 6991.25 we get -2.54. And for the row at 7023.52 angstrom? -2.63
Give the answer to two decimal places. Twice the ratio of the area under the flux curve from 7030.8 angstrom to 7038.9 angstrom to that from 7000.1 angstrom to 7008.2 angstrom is 1.97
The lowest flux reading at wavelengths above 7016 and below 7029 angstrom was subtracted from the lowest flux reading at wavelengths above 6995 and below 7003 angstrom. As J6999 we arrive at 1.2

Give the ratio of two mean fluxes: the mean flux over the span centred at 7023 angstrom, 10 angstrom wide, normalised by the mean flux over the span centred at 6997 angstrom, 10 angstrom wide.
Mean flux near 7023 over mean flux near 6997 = 0.95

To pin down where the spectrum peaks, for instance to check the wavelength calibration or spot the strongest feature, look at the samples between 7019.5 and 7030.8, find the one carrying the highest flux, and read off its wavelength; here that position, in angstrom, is 7023.52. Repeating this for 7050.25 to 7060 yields 7052.69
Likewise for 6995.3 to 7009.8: 7007.36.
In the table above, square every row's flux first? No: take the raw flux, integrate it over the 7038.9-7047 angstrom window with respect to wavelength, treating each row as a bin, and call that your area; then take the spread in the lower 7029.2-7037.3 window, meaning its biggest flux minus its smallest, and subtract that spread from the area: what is 88.8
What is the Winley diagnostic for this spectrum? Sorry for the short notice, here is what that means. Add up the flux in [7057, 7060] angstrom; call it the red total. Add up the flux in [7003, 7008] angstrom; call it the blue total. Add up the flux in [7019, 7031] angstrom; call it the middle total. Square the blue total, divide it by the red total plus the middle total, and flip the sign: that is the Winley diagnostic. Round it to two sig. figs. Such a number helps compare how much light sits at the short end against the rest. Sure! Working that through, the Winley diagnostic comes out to -12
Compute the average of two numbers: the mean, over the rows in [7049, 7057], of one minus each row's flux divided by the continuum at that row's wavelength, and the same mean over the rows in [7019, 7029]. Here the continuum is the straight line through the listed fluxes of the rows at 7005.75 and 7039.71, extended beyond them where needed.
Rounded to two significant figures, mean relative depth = 0.11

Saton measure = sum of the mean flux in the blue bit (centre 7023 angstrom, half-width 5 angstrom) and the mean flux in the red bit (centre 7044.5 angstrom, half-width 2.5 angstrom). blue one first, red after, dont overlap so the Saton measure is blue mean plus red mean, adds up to 21.4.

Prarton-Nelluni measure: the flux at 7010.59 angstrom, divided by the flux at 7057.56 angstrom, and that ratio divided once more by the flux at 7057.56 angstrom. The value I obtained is 0.125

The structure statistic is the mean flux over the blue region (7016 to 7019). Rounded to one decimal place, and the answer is 10.6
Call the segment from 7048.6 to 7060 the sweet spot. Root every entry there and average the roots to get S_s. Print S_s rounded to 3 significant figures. 3.12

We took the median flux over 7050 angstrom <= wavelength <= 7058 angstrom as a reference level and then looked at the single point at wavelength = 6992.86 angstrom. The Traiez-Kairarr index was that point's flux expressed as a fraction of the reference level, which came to 1.10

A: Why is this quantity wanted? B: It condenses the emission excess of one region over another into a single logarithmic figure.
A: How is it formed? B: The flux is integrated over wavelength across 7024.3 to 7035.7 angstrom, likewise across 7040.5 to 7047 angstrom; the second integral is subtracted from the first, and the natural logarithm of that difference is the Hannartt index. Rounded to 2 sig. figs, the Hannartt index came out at 3.9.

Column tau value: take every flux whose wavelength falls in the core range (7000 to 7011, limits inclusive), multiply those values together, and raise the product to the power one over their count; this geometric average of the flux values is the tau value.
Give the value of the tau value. 11.0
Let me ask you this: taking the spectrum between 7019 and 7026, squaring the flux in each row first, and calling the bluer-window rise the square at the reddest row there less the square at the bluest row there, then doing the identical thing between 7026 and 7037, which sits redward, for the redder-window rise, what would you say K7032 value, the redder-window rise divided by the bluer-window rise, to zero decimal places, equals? 15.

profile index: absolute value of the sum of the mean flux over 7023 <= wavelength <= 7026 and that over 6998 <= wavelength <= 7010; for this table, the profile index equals 22.1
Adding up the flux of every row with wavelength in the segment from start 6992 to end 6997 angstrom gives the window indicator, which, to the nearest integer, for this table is 34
